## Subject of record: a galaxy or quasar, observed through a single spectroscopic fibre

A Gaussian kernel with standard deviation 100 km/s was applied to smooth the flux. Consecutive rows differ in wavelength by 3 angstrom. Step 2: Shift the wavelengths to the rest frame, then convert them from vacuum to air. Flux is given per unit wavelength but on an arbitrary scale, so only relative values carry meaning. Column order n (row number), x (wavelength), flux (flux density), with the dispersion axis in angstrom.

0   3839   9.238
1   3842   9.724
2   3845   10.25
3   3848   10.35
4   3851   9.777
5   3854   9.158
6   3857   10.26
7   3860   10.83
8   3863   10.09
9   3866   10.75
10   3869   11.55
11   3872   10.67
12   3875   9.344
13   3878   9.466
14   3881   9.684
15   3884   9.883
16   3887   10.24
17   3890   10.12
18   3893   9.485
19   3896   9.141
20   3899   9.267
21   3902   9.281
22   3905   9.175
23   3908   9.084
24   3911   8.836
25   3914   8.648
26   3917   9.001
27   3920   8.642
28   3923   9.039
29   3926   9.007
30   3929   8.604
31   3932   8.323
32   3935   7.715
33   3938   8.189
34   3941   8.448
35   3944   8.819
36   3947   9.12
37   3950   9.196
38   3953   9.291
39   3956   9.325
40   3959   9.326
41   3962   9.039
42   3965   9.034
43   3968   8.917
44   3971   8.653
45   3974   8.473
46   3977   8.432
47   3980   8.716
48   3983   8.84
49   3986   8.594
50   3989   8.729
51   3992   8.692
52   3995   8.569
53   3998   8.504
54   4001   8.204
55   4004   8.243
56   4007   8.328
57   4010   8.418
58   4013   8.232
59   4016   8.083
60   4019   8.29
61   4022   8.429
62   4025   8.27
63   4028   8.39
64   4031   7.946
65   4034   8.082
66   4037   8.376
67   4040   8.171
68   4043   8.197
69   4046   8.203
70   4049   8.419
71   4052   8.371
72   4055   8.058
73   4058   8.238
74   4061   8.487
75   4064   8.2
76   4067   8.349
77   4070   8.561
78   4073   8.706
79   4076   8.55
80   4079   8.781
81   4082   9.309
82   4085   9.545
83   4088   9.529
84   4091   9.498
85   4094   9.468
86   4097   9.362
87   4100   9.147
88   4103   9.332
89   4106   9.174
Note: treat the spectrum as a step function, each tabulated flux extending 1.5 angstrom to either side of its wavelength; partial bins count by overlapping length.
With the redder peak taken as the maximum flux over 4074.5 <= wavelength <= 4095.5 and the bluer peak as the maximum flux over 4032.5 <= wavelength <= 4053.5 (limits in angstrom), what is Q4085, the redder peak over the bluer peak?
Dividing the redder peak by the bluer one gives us 1.13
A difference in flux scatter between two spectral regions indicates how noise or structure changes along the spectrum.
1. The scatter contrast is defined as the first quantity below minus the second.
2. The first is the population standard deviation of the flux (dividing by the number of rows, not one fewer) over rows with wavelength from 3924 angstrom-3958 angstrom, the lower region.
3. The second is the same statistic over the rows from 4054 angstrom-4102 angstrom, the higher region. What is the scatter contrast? -0.023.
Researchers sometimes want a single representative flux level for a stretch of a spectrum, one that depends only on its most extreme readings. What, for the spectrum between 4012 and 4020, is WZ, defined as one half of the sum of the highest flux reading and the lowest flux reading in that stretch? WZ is 8.2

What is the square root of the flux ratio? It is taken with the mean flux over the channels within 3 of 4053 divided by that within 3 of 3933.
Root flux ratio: 1.01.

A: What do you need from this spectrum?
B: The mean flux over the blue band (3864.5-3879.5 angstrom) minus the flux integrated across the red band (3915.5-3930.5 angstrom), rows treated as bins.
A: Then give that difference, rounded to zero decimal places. -123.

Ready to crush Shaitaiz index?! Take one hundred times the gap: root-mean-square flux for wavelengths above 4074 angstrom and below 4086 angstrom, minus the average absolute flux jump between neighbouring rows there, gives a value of 872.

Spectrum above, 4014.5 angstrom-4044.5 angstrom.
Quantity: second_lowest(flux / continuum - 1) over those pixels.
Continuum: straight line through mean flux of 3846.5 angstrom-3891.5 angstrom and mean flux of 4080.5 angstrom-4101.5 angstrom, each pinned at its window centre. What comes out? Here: -0.163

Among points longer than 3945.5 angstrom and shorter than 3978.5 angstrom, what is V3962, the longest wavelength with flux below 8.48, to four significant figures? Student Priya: 3977 angstrom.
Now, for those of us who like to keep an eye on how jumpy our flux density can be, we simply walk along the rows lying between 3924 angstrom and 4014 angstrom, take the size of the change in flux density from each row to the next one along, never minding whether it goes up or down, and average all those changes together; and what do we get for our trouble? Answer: 0.19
